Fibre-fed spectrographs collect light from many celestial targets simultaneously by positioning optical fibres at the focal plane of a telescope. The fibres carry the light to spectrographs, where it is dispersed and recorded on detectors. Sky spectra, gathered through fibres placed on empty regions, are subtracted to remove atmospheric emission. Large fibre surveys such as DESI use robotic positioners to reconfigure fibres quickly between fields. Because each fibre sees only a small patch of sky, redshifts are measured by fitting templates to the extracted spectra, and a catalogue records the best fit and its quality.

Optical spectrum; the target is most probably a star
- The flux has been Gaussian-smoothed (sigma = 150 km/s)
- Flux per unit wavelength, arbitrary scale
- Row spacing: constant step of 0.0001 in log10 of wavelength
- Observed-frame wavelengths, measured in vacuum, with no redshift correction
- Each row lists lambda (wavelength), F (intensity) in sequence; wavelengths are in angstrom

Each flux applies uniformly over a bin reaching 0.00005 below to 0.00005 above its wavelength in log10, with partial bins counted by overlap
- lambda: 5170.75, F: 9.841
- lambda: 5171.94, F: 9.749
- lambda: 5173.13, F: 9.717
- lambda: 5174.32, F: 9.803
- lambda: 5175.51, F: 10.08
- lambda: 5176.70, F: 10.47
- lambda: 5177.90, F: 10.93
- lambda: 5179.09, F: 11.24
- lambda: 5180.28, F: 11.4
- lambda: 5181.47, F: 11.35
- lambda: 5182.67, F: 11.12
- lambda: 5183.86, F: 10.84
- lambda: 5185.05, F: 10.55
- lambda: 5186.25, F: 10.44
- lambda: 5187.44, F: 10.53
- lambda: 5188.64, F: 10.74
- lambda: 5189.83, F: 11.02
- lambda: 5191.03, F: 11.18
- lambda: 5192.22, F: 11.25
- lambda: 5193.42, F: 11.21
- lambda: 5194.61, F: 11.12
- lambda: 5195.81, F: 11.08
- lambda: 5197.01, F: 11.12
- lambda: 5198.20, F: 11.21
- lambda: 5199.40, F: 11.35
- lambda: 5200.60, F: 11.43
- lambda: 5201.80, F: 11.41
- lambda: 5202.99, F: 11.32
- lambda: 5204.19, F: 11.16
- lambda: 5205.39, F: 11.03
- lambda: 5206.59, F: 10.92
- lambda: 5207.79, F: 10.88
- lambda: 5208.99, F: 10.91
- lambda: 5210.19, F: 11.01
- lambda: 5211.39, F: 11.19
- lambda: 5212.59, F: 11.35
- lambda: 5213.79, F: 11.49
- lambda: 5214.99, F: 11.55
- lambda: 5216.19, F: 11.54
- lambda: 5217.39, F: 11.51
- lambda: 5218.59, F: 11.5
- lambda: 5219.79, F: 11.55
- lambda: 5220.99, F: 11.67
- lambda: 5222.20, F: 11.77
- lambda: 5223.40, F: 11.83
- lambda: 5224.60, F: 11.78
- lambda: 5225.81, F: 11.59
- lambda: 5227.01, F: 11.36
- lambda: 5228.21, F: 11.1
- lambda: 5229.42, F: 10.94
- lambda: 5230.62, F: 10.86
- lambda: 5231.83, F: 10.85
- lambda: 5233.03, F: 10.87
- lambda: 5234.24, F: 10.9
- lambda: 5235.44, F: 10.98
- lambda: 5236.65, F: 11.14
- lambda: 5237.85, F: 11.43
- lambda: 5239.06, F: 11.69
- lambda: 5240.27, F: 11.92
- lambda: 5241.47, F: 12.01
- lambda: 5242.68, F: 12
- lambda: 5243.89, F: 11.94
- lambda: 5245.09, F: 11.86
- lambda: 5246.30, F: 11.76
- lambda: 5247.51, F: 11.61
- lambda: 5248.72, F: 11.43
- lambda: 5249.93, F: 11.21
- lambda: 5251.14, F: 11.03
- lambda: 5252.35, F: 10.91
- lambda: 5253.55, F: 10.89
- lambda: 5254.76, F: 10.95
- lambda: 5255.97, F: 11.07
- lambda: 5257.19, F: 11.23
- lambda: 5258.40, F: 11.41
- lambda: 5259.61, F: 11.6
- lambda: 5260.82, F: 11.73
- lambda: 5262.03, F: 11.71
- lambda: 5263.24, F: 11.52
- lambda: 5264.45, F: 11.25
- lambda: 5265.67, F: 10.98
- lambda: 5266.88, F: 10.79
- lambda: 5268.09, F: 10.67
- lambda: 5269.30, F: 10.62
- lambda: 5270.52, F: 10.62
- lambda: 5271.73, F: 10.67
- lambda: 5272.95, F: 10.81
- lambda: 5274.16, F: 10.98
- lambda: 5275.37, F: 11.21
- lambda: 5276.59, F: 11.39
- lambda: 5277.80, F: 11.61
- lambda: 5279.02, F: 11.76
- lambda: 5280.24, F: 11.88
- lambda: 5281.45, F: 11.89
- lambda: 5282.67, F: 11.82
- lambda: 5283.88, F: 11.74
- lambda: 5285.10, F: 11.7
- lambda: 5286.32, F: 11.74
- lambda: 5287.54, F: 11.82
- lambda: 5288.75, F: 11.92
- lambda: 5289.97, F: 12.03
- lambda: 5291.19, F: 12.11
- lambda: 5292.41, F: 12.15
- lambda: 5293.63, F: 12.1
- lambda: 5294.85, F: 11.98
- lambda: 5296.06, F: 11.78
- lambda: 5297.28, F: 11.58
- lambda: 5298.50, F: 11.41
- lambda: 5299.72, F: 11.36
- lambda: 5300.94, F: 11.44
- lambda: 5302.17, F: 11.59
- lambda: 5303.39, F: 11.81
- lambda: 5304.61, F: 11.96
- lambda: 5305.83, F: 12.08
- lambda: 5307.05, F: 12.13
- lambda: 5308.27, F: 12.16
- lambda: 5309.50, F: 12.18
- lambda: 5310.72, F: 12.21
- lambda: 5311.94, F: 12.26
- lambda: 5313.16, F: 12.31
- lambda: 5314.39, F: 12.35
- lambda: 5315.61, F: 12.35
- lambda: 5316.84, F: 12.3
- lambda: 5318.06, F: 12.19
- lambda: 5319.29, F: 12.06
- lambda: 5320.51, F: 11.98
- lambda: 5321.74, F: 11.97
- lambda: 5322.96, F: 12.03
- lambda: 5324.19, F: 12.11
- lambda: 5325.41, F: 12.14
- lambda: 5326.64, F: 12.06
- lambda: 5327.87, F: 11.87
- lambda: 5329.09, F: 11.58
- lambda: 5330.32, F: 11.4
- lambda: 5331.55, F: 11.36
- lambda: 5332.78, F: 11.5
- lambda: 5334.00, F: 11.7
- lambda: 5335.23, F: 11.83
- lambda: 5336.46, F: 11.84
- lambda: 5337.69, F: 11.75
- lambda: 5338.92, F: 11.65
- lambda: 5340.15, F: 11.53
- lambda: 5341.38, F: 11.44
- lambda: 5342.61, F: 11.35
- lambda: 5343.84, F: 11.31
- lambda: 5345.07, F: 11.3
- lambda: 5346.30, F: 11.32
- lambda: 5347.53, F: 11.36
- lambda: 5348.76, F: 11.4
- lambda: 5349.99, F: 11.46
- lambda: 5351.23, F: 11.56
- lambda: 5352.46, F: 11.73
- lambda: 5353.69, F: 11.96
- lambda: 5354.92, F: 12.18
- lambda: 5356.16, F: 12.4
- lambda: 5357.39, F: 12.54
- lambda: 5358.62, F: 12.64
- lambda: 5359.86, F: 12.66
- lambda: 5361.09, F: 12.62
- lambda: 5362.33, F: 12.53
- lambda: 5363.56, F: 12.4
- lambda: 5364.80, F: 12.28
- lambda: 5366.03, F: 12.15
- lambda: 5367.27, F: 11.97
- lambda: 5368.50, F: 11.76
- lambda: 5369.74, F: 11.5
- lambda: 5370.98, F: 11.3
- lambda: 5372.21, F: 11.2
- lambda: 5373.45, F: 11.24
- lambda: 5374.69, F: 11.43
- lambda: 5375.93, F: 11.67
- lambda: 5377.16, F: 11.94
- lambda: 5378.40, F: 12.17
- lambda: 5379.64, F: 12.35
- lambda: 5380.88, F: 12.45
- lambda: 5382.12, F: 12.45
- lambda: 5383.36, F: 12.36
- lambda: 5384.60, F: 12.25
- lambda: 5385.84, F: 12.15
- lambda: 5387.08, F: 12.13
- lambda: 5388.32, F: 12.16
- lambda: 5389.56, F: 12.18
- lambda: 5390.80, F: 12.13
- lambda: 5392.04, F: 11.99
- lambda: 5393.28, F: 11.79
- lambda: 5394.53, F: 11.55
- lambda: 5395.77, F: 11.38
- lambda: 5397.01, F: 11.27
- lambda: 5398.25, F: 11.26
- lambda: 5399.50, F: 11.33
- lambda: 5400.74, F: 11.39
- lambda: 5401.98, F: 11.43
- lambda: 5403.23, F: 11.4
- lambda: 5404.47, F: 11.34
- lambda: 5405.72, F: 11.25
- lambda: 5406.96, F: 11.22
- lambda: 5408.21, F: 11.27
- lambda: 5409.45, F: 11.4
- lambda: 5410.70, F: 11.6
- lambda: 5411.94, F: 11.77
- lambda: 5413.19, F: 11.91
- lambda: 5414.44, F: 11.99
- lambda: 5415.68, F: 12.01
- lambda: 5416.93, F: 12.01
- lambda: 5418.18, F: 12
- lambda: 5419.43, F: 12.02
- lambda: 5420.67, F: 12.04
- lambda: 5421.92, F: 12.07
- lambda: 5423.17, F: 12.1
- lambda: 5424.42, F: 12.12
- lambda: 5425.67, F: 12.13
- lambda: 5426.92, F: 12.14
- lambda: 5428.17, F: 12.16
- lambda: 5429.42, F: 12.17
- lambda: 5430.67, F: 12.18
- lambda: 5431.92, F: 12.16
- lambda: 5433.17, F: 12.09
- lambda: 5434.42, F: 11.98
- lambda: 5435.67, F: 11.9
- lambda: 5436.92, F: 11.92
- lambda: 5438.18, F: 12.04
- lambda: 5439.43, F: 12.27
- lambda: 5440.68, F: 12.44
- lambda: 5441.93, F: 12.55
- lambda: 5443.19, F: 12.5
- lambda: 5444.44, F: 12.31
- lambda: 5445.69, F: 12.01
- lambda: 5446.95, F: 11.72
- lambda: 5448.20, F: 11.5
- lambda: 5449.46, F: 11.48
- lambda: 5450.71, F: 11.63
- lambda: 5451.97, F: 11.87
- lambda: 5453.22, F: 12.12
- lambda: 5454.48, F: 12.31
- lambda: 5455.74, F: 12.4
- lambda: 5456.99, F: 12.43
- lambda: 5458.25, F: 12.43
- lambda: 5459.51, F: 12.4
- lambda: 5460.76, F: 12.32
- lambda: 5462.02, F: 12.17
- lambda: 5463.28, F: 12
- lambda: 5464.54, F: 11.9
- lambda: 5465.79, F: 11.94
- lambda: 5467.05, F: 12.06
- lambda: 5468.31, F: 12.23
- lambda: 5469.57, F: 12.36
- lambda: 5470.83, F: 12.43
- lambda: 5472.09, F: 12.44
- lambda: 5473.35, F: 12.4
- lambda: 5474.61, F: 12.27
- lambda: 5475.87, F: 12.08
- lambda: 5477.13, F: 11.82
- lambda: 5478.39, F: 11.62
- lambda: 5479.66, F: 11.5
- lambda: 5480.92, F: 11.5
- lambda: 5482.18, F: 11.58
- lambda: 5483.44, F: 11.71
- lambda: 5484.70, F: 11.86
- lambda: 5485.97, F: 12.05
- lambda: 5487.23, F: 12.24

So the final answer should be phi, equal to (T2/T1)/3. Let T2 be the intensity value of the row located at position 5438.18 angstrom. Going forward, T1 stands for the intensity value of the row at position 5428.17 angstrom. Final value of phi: 0.33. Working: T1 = 12.16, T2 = 12.04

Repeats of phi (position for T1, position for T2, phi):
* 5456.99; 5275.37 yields 0.30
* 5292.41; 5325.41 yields 0.33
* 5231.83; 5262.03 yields 0.36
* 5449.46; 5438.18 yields 0.35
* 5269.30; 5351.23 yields 0.36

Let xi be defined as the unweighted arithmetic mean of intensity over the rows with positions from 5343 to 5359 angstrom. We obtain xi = 11.8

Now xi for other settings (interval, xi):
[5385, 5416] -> 11.7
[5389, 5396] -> 11.8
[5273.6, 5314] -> 11.8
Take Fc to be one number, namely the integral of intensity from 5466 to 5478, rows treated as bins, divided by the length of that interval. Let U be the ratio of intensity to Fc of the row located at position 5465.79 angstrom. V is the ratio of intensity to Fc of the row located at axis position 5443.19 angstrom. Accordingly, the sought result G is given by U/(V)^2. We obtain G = 0.93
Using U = 0.98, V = 1.02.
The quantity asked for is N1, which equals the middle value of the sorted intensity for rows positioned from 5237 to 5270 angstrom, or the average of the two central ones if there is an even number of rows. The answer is 11.4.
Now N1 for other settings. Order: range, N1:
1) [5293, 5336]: 12.0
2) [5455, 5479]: 12.3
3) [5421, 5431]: 12.1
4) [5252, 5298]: 11.6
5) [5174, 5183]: 11.0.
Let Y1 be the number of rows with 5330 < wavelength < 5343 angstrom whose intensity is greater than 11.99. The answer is 0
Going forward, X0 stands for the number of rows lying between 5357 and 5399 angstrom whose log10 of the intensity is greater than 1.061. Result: 26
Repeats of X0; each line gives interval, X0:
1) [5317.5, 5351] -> 16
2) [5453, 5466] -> 11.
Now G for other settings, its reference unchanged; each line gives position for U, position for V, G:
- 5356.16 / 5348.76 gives 1.16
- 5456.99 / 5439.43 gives 1.01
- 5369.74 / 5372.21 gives 1.12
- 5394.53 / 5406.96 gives 1.12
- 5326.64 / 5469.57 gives 0.96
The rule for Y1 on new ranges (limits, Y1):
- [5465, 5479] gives 8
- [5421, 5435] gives 10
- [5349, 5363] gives 7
